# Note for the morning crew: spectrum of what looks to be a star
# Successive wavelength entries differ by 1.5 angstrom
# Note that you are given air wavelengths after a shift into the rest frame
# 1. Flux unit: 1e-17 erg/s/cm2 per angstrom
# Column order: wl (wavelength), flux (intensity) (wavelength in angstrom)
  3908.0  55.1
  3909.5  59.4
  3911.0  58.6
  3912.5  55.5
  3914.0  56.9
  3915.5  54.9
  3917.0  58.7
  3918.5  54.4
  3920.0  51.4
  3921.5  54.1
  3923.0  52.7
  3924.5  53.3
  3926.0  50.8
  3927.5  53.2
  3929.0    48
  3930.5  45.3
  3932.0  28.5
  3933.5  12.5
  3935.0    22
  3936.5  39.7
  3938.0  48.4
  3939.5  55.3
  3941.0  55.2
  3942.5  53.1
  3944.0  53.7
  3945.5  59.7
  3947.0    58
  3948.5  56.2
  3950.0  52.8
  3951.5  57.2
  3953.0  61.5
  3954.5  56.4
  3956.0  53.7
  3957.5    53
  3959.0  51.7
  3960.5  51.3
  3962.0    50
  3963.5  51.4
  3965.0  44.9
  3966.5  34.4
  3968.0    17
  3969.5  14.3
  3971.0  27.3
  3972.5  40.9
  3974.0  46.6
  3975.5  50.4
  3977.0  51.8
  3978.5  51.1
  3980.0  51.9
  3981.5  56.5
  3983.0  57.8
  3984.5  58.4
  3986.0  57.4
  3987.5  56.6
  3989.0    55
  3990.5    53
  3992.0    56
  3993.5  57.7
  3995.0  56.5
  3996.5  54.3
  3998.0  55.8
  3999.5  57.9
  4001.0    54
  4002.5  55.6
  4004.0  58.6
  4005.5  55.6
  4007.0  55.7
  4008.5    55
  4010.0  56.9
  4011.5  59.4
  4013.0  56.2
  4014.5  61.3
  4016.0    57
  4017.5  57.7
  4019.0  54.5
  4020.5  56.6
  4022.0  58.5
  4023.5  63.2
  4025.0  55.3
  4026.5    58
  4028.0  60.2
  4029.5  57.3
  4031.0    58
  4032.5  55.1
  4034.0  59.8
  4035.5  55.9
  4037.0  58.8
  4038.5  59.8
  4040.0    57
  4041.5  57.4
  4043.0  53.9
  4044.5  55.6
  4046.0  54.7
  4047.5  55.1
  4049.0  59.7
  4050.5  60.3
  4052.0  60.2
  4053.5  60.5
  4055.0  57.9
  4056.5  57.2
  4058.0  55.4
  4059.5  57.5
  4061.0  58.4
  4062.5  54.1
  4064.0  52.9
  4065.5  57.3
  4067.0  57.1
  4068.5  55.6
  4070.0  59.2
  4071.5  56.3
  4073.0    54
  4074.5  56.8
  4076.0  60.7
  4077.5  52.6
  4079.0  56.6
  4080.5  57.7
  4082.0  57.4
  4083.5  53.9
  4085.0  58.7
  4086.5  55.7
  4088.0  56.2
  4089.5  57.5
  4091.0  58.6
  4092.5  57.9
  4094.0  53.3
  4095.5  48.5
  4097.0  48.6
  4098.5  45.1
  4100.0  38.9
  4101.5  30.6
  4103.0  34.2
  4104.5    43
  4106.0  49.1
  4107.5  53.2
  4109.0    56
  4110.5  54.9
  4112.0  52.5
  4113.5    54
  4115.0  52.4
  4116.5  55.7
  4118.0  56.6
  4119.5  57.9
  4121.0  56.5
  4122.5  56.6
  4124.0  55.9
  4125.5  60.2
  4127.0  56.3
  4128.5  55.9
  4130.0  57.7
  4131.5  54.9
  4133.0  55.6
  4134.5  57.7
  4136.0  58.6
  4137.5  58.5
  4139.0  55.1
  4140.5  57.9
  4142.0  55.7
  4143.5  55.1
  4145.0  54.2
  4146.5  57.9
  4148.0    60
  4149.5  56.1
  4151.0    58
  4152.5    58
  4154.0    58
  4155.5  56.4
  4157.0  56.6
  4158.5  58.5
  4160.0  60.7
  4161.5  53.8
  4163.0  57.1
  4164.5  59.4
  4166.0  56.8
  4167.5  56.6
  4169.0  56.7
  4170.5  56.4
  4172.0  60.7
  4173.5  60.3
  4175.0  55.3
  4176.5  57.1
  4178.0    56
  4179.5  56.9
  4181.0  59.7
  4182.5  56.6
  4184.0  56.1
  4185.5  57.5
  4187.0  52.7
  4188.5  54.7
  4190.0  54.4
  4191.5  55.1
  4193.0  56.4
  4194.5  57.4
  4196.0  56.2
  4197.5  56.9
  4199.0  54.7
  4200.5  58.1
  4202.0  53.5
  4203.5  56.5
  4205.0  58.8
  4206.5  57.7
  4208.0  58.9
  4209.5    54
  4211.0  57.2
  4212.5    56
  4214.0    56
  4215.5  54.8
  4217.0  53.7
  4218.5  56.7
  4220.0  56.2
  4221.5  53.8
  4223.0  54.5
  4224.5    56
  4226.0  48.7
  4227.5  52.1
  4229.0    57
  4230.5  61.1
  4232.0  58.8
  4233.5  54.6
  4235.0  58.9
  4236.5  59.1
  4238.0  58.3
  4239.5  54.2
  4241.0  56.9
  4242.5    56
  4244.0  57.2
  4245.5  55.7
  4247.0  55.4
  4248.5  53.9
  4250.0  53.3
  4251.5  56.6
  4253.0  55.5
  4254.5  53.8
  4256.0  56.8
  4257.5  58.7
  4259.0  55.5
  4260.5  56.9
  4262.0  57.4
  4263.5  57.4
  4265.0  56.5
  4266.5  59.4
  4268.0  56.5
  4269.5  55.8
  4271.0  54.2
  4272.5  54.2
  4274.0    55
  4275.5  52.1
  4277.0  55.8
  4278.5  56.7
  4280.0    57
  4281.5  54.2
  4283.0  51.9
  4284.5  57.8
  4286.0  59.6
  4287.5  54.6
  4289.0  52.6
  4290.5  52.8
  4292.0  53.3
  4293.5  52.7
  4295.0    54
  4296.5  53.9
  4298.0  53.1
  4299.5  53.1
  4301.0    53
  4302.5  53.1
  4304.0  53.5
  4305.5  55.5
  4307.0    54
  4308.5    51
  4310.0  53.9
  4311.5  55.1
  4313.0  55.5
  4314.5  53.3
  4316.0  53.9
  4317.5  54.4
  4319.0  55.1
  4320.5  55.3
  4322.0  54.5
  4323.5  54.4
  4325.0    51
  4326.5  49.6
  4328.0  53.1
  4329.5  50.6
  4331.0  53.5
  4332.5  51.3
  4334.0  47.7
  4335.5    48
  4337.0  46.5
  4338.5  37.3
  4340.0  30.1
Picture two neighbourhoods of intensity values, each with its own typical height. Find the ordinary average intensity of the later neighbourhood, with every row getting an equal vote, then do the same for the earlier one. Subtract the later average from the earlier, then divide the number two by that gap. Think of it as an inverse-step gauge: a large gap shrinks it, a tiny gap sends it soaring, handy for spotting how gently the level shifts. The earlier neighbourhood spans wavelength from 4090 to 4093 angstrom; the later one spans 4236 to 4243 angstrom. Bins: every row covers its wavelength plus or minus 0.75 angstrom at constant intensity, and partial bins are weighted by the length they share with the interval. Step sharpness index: 1.5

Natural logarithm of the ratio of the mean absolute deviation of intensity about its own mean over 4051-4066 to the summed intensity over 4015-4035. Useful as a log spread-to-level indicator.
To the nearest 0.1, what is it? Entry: -6.0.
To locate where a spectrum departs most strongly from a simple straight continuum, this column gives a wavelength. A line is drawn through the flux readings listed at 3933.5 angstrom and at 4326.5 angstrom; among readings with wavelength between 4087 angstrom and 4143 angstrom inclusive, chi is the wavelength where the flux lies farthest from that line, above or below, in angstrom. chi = 4091.0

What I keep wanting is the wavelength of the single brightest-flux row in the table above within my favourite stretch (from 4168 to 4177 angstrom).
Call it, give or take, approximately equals 4172.0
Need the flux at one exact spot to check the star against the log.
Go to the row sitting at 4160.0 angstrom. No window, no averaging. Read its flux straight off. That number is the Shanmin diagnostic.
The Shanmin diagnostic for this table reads 60.7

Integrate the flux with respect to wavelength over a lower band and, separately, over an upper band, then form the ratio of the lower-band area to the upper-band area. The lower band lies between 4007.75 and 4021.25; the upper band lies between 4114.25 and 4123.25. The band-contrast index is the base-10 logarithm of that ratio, 0.19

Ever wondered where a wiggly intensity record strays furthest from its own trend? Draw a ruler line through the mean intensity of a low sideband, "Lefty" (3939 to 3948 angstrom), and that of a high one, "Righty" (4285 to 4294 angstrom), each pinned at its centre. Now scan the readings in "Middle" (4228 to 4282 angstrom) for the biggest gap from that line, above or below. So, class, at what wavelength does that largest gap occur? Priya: 4230.5 angstrom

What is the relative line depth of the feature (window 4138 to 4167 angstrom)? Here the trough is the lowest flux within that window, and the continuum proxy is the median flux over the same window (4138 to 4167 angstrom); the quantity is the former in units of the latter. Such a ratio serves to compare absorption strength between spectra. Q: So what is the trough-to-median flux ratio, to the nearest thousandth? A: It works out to 0.942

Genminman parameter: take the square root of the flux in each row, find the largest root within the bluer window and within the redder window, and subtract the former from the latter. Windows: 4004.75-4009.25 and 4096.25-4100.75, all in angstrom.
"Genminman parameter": -0.49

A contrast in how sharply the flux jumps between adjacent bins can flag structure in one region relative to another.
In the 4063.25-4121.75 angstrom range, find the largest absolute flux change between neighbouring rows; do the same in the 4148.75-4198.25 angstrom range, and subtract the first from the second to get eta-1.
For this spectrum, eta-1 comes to -2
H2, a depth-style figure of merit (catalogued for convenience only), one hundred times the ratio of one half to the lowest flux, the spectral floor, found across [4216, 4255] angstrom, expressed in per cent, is 1.03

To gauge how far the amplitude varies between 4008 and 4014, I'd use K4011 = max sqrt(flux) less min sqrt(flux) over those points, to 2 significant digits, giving 0.29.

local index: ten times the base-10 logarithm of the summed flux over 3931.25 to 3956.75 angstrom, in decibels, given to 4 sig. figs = 29.16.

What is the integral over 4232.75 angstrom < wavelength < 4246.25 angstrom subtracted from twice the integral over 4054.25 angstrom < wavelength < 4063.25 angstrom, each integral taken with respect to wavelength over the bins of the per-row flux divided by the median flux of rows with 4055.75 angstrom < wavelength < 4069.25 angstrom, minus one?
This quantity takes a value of 0.0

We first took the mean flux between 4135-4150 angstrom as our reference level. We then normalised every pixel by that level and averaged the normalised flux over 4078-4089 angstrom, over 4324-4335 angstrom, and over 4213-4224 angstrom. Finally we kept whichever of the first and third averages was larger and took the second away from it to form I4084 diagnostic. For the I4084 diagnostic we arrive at 0.10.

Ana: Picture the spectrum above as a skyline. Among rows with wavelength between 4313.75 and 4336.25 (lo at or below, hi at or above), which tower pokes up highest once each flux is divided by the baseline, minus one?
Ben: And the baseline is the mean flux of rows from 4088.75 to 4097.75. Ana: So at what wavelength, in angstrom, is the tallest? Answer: 4320.5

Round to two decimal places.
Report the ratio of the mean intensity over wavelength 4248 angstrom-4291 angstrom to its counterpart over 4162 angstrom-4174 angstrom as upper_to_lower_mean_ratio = 0.96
